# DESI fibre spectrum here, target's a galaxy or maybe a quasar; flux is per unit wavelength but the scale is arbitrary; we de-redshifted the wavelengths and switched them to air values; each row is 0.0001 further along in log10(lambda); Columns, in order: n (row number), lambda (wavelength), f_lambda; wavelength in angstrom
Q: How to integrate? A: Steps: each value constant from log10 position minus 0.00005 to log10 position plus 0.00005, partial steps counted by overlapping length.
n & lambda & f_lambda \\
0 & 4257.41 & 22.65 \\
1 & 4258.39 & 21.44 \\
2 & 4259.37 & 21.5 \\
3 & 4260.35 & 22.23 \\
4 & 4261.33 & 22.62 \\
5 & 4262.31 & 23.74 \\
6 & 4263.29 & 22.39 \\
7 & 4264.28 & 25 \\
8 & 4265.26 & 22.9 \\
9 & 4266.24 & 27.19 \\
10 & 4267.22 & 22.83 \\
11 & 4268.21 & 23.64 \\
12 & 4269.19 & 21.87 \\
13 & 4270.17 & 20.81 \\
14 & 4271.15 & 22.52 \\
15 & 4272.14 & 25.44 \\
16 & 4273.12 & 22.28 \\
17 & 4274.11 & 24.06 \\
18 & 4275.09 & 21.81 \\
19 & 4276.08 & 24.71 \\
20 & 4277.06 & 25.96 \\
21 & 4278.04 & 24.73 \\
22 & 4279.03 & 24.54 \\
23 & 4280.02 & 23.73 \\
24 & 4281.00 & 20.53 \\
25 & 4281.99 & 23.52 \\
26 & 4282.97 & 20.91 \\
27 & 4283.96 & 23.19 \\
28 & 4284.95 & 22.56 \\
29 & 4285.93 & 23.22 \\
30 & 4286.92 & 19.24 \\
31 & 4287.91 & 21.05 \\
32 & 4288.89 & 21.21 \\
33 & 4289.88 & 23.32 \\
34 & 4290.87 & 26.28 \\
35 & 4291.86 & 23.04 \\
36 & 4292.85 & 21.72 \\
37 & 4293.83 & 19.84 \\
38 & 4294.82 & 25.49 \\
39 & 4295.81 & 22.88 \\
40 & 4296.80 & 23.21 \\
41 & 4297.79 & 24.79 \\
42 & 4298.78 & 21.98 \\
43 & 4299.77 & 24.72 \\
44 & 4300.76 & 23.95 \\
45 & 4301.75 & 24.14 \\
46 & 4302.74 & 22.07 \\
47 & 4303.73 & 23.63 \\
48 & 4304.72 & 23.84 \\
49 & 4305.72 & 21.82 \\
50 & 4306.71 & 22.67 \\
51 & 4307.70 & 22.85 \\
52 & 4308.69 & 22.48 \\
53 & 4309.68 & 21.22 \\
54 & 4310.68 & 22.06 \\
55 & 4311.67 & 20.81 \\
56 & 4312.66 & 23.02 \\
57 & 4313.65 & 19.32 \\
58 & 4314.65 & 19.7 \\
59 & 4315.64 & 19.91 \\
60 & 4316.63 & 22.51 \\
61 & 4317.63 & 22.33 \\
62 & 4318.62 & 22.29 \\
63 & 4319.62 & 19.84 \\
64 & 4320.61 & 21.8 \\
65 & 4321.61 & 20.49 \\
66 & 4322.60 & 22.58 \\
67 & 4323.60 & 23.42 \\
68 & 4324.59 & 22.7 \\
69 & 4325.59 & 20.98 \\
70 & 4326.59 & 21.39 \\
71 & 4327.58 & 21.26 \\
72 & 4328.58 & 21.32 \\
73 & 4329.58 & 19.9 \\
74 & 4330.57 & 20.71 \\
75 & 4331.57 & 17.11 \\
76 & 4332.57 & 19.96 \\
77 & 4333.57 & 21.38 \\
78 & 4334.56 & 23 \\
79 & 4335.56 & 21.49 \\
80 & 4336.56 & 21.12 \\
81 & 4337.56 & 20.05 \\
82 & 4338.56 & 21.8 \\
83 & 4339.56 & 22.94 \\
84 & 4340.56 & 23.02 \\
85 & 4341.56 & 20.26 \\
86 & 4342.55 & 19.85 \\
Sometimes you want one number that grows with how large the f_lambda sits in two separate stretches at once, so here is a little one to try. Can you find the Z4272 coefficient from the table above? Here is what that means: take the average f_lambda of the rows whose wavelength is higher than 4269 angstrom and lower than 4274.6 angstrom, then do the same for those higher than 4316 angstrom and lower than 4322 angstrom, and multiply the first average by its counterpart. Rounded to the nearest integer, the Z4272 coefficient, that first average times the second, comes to 492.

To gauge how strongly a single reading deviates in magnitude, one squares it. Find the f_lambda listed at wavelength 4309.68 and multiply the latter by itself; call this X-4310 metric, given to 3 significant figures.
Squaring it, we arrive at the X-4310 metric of 450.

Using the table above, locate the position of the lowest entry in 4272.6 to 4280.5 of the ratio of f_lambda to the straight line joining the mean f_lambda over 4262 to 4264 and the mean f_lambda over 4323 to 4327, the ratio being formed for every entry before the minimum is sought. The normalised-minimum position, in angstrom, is 4275.09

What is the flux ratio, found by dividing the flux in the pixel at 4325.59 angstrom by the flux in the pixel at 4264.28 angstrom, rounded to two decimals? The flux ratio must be 0.84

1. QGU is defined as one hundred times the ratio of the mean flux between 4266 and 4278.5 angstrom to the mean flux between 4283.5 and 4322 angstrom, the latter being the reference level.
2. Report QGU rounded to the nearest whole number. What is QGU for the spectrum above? 106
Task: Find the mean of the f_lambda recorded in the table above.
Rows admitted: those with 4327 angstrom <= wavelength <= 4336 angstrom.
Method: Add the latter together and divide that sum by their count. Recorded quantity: 20.7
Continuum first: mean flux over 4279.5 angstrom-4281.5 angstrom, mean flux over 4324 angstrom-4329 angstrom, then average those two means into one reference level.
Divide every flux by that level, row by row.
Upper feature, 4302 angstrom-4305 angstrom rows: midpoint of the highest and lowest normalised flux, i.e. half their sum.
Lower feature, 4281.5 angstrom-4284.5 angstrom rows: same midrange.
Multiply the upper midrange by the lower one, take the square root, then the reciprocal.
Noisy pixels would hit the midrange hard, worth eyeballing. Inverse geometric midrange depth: 0.97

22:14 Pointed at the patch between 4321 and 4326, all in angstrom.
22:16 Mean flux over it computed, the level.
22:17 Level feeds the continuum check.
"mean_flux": 22.0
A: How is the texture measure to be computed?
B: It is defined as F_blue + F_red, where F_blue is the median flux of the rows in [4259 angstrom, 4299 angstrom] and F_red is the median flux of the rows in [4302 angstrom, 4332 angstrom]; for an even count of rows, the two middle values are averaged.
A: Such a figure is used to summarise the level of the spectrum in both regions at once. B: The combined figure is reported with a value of 44.7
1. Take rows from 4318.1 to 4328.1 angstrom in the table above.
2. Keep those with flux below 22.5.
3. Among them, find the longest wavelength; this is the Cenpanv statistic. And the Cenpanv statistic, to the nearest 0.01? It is 4327.58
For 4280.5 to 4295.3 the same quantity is 4293.83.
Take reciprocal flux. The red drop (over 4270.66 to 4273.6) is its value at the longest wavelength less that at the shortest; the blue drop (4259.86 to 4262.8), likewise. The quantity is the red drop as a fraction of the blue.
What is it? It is -0.2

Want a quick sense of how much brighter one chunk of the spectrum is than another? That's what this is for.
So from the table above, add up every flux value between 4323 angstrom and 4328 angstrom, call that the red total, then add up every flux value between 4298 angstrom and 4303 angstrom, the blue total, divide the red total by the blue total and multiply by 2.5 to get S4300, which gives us 2.35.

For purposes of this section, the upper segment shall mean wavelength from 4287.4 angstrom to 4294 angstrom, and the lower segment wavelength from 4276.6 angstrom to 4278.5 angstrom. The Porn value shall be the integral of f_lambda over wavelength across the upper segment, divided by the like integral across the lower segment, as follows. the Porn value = 3.1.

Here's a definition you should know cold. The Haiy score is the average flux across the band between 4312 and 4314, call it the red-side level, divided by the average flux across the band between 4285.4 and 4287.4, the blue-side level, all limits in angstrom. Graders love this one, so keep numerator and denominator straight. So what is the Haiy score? 1.00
